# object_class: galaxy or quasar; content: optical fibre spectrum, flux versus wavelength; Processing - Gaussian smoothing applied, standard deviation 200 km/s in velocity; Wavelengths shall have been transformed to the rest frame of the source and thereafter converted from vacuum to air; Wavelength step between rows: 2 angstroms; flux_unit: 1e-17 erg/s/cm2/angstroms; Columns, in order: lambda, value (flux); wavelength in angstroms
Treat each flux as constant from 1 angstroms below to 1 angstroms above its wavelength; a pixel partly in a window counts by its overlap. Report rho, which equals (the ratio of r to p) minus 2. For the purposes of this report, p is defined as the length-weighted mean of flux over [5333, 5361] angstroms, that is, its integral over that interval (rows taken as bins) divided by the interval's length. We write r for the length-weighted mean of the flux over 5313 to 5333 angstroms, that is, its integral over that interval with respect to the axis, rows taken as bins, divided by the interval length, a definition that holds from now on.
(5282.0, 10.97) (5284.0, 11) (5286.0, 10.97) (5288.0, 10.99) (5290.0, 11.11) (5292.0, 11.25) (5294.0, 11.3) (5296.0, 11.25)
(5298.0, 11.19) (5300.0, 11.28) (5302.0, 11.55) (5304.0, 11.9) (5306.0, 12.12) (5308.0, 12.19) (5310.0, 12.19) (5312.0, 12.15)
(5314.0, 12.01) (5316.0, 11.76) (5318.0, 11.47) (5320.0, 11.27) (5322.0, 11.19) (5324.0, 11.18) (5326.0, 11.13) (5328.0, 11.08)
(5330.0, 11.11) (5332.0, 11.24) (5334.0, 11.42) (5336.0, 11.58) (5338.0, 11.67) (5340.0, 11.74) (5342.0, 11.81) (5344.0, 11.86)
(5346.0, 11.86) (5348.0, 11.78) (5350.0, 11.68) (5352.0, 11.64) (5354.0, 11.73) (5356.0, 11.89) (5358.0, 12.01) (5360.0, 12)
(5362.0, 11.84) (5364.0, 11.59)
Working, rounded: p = 11.8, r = 11.3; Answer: -1.04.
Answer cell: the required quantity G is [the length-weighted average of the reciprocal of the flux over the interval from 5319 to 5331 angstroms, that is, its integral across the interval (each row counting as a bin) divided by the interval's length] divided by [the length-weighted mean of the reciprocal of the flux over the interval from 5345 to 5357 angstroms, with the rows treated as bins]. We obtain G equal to 1.05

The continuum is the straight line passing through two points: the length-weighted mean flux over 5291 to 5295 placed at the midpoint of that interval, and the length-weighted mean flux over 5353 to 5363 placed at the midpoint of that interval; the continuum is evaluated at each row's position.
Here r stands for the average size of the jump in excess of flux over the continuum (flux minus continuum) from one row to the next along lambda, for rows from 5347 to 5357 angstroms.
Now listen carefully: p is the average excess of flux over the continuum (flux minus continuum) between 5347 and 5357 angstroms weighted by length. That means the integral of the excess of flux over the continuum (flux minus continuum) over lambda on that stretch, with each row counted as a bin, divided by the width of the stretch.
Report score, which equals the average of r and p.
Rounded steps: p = -0.09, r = 0.10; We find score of 0.002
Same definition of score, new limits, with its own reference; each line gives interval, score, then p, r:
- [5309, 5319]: 0.320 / 0.44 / 0.20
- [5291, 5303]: 0.045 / -0.01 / 0.10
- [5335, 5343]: 0.022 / -0.01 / 0.06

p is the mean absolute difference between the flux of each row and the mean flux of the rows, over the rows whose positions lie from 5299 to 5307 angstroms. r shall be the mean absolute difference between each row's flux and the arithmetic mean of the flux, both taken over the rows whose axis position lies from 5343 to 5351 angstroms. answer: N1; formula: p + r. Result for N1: 0.36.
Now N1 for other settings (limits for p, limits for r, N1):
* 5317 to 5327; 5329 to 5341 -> 0.30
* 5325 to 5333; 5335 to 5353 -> 0.13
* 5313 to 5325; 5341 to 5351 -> 0.32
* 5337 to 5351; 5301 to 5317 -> 0.25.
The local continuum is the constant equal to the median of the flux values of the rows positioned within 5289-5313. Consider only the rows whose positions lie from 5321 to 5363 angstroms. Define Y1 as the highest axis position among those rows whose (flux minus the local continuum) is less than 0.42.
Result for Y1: 5362.0 angstroms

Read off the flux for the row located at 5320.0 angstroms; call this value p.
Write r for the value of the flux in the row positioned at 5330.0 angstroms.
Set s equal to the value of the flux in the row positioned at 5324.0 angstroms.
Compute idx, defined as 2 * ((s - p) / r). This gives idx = -0.02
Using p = 11.27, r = 11.11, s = 11.18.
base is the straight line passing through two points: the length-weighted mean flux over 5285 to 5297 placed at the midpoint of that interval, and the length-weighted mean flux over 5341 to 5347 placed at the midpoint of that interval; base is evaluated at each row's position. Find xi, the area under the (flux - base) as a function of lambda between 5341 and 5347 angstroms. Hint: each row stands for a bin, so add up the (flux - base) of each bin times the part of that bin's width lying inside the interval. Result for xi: 0.0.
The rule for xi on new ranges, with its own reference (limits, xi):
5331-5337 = -1.8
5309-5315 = 4.2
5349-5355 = -1.6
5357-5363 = -0.6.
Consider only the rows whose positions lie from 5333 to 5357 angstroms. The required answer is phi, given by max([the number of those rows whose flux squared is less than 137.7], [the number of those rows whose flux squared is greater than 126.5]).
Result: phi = 12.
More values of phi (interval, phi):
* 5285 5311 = 9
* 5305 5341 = 12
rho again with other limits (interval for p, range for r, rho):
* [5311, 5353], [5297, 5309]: -0.99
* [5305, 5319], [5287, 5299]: -1.07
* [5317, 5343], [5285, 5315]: -0.98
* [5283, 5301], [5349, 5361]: -0.94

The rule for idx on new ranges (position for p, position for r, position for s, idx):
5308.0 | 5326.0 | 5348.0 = -0.07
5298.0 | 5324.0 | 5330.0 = -0.01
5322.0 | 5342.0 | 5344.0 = 0.11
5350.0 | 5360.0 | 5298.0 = -0.08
